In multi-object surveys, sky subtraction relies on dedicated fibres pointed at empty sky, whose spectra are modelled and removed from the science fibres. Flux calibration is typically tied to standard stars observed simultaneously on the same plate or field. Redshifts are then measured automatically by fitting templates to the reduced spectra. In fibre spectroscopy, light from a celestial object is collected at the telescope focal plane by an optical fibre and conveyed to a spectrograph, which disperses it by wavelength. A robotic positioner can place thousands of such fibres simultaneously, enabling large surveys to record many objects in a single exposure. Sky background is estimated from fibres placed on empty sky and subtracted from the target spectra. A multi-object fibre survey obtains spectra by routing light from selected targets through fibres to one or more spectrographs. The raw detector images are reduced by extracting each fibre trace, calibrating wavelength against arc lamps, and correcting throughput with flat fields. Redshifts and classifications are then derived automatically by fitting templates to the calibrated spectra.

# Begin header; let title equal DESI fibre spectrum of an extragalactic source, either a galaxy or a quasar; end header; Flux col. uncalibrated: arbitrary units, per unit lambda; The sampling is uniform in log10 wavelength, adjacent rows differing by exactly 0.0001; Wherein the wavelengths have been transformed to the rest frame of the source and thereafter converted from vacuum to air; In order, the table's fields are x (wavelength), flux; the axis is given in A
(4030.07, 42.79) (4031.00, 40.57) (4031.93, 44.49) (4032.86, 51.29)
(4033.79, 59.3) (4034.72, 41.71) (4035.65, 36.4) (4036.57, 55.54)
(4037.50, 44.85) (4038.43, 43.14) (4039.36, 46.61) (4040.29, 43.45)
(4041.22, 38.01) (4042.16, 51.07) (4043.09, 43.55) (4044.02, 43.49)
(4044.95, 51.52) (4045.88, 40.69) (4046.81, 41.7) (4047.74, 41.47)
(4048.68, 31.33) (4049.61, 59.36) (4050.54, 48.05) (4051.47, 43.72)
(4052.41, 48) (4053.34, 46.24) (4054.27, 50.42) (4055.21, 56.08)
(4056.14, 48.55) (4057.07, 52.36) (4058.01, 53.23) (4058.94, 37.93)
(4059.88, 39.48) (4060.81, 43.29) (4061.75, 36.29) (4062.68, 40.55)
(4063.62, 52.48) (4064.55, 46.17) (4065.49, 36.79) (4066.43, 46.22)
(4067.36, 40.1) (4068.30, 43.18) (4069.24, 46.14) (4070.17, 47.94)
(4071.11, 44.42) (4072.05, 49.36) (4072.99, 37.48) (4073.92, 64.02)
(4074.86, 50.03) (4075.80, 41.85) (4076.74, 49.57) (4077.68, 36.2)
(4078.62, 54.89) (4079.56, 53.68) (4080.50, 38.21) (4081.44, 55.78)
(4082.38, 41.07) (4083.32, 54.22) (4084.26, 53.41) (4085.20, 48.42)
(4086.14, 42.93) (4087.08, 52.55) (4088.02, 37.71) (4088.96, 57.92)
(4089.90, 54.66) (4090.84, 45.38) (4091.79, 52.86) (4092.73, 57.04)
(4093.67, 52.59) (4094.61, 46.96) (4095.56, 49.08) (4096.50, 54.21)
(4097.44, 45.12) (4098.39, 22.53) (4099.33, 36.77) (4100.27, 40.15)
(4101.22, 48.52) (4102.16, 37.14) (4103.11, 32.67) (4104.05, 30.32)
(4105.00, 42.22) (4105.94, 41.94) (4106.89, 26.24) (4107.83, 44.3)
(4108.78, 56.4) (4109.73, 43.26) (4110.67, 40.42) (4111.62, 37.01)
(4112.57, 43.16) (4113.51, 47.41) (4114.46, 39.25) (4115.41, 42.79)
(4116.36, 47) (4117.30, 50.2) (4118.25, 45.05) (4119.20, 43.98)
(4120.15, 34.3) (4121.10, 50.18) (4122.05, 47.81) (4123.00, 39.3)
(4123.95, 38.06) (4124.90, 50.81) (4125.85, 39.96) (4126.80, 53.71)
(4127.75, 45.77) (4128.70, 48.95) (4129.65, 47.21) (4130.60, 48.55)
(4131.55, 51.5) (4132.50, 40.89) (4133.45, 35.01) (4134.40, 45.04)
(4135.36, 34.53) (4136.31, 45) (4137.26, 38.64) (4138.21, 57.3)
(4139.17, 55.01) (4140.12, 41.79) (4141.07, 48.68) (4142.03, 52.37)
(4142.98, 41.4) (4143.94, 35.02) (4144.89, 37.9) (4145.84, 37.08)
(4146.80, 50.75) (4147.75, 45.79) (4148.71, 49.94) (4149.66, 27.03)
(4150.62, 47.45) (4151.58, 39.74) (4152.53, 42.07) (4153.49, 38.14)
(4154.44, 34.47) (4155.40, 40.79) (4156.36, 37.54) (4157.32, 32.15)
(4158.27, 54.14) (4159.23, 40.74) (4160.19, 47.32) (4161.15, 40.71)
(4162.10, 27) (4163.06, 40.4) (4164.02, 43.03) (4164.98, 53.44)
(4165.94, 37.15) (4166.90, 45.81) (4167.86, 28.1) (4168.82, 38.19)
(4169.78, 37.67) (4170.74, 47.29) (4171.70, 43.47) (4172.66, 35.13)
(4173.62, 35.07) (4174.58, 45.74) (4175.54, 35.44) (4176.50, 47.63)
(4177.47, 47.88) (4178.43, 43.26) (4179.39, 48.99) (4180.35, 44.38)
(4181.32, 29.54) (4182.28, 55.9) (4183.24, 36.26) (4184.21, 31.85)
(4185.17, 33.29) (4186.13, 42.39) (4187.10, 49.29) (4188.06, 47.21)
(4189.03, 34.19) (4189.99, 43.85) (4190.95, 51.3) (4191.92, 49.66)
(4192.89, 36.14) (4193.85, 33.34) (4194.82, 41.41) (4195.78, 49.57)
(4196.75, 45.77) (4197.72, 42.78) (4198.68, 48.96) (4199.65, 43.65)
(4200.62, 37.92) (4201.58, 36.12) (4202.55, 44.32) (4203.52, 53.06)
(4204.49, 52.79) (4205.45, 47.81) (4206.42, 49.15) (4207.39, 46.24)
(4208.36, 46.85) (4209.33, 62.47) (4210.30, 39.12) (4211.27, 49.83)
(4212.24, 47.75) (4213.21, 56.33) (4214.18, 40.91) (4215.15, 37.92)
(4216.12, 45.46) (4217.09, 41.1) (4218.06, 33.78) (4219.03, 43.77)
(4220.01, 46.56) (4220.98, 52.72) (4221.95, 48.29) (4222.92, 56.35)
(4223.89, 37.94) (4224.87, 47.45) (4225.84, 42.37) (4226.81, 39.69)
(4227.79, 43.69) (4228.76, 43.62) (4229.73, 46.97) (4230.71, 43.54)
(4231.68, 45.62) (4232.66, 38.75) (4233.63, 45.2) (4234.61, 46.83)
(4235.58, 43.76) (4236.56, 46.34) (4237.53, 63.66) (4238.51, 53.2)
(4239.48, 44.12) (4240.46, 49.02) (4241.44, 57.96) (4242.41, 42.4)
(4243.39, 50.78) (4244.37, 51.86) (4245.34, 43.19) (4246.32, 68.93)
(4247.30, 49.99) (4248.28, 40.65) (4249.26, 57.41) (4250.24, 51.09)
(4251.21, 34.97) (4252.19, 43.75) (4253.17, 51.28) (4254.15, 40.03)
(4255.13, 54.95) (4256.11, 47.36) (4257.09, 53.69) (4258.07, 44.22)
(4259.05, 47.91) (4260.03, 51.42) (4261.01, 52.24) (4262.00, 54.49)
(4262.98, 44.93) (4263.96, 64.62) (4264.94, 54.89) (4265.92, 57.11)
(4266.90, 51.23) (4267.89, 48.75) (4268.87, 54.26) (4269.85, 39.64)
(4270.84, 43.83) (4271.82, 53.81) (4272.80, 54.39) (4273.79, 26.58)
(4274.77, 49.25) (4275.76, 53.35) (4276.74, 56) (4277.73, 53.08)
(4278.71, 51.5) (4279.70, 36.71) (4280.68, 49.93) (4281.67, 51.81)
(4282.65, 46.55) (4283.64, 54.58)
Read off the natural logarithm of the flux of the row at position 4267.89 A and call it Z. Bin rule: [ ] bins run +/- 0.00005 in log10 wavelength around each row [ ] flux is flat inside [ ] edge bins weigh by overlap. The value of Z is 3.89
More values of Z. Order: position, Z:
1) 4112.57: 3.76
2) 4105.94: 3.74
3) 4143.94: 3.56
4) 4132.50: 3.71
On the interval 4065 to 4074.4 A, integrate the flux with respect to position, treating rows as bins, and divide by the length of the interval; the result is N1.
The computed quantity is 45.6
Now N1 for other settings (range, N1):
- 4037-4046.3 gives 44.7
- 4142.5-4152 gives 41.2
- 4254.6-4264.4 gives 51.5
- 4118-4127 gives 44.0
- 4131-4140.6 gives 44.5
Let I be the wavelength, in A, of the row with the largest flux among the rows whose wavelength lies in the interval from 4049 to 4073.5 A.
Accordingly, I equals 4049.61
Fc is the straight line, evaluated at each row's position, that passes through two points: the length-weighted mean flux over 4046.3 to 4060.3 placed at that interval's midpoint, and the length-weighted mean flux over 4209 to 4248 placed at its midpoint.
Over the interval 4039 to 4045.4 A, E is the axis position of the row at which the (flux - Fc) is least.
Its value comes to 4041.22 A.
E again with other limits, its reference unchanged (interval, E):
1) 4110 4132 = 4120.15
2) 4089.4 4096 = 4090.84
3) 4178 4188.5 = 4181.32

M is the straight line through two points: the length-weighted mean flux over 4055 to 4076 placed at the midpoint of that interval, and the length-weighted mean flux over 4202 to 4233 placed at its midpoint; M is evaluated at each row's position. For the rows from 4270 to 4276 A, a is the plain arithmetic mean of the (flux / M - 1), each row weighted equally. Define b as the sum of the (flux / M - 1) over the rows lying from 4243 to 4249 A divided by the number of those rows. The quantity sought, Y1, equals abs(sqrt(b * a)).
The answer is 0.042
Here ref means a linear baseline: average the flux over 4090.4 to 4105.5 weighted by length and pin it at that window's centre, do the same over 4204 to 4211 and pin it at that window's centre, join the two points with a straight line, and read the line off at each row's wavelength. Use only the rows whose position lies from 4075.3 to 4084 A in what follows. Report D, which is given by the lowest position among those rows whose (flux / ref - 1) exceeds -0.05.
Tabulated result 4075.80 A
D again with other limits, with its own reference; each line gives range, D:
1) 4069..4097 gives 4069.24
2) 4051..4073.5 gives 4051.47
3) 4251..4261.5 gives 4253.17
